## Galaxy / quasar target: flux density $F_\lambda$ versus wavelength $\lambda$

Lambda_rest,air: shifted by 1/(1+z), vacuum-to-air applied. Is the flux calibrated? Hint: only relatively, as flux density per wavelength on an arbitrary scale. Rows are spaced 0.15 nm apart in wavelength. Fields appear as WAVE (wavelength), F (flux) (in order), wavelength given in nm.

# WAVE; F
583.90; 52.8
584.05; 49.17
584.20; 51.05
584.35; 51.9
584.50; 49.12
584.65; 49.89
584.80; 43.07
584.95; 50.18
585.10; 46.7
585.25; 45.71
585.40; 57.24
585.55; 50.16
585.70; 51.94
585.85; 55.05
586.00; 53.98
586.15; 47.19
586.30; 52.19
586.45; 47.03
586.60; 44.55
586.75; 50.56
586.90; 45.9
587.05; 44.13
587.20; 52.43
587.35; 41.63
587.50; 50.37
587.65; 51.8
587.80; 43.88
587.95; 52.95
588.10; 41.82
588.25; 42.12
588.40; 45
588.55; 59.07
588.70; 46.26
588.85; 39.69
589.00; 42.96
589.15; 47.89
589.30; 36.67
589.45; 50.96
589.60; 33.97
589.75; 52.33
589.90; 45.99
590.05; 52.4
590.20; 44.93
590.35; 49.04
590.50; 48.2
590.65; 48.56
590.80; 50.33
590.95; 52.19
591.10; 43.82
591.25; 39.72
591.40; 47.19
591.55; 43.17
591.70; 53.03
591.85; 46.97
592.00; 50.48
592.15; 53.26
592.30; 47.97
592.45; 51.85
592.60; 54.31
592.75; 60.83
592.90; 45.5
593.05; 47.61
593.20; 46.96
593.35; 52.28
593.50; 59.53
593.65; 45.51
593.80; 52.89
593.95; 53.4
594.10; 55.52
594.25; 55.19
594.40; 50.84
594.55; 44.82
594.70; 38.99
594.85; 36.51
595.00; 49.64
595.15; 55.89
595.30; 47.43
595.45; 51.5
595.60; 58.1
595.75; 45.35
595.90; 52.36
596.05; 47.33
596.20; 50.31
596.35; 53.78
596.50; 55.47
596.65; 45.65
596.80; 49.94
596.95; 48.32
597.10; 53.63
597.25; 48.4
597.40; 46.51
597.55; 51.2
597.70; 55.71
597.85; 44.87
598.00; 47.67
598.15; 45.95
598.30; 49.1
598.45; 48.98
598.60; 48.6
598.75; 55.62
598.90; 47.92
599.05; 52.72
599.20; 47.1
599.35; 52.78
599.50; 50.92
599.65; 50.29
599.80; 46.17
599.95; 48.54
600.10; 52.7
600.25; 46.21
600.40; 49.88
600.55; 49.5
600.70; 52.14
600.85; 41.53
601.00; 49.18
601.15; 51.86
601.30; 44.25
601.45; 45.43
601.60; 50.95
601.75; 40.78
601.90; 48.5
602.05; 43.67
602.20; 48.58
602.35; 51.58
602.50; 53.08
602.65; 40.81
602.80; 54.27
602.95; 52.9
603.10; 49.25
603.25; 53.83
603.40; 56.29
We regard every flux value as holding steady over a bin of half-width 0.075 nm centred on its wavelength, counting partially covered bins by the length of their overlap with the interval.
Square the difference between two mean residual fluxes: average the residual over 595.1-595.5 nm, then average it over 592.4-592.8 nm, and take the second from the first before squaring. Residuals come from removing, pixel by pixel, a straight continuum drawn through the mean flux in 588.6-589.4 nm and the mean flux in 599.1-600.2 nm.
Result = 34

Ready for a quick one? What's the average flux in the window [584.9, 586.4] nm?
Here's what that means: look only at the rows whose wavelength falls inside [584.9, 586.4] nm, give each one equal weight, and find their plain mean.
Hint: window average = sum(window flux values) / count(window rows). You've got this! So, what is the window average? 51.0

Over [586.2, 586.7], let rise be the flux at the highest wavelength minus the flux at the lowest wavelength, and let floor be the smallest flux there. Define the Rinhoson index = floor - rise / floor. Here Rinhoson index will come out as 45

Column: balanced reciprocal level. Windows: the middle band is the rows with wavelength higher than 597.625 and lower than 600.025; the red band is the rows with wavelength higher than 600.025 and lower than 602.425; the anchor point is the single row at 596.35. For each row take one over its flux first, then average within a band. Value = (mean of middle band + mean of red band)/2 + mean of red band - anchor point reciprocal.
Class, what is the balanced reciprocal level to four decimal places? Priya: 0.0230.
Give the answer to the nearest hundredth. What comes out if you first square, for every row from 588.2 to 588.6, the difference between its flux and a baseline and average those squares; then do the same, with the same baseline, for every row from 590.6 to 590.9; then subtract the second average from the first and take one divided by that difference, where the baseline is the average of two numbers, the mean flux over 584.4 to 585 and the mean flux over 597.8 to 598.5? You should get 0.02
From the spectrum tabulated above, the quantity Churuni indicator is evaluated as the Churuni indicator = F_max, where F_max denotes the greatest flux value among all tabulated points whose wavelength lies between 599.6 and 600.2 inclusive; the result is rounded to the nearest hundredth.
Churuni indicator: 52.70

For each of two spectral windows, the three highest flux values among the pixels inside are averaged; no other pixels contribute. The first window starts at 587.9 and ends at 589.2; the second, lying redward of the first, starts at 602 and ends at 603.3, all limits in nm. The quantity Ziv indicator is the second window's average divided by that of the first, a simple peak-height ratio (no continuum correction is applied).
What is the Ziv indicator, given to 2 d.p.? 1.01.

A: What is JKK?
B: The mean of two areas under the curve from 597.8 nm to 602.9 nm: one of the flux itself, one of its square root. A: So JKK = 142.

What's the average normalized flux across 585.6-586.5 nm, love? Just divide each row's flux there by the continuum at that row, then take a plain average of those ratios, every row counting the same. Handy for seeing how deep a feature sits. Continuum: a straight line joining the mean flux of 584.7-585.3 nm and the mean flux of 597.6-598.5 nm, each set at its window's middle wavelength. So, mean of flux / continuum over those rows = 1.10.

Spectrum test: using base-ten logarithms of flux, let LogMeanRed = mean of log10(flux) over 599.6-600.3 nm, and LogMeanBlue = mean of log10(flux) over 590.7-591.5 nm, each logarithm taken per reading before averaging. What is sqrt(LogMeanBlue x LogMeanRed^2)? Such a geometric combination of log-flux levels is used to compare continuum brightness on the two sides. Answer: 2.18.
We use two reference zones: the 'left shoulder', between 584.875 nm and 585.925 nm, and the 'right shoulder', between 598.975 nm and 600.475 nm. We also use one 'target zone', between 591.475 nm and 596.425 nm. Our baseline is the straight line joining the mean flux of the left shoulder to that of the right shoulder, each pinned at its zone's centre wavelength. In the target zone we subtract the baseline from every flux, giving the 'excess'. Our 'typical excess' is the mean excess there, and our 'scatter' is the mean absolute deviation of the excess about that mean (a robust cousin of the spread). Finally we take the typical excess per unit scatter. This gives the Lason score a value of 0.0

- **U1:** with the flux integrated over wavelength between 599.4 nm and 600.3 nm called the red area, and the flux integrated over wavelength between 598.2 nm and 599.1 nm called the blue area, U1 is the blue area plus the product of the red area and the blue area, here 2055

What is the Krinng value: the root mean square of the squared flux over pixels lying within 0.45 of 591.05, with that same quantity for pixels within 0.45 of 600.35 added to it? 4753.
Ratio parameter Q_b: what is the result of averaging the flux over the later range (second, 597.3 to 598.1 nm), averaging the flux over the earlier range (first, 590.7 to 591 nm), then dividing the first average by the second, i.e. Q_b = 1.04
